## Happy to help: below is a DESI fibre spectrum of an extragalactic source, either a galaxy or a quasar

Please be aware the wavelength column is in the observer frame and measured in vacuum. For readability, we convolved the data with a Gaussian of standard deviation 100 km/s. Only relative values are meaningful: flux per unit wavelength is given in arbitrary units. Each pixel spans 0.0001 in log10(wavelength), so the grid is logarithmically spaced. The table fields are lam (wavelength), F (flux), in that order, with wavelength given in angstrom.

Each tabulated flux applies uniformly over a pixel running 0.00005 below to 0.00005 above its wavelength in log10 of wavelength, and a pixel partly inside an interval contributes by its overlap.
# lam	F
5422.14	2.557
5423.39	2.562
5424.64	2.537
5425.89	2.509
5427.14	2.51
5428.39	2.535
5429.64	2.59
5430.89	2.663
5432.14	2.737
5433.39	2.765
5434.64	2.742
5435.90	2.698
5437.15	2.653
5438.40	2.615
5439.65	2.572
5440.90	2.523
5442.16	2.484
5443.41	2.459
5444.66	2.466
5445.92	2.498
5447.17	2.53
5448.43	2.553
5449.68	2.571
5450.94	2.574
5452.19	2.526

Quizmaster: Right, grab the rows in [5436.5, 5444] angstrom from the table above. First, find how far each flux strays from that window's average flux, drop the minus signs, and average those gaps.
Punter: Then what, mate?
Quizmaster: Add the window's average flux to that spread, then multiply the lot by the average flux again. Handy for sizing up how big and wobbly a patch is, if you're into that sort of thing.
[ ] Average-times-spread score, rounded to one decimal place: 6.7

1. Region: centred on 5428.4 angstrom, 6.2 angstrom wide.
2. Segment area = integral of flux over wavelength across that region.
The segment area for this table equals 16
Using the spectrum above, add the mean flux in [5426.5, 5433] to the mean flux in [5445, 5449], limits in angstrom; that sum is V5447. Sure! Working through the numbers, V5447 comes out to 5.13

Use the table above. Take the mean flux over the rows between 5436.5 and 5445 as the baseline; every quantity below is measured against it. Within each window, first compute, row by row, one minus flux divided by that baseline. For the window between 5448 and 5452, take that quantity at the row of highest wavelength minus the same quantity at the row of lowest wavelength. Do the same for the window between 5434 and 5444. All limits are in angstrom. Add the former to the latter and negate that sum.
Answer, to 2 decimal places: -0.10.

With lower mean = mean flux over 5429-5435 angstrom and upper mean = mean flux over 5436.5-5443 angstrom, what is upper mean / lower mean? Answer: 0.952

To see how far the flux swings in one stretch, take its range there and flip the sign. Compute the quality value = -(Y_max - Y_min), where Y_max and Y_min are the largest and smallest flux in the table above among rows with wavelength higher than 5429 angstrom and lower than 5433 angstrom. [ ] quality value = -0.15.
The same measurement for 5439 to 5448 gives -0.11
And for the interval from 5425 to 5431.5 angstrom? -0.15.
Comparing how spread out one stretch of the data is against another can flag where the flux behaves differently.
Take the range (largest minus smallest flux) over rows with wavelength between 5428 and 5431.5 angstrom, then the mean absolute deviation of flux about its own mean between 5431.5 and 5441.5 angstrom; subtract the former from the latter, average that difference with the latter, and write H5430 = 0.01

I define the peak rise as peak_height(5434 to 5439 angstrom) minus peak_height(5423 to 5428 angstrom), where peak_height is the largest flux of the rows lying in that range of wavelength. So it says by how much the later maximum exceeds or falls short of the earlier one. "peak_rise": 0.18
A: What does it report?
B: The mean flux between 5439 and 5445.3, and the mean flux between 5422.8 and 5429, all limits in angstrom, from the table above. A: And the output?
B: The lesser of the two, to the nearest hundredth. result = 2.50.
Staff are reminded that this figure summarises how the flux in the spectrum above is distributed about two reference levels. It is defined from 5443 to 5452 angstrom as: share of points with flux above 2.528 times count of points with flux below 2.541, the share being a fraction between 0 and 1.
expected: 2.29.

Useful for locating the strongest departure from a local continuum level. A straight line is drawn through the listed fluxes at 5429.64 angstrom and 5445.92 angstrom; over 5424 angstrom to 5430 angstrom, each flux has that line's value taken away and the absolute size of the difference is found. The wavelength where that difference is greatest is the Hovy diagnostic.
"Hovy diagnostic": 5425.89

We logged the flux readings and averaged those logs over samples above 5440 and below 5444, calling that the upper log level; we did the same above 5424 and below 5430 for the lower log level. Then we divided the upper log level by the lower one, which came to 0.98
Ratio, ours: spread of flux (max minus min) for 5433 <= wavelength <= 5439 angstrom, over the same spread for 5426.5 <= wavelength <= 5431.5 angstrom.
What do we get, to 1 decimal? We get 1.0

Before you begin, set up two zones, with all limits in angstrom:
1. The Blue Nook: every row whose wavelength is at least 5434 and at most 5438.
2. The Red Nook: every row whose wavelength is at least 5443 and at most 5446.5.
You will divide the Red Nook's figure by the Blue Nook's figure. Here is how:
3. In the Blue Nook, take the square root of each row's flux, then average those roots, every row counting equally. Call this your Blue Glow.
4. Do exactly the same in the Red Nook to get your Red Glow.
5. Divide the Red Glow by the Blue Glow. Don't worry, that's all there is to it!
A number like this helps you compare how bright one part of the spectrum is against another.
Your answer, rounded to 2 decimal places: 0.96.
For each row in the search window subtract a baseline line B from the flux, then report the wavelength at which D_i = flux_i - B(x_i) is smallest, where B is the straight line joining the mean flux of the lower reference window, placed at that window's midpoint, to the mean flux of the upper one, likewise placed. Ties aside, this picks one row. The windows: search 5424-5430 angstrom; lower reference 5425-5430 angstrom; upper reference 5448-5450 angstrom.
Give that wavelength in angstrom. 5427.14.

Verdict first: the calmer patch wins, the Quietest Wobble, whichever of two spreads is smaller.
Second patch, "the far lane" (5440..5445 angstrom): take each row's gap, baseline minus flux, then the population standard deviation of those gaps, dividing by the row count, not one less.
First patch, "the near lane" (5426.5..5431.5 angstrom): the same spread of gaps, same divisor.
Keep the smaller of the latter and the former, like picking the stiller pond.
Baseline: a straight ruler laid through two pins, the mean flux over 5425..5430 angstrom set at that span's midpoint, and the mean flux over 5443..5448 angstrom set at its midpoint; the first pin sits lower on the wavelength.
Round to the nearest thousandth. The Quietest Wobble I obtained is 0.022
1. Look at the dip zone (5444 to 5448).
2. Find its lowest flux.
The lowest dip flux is 2.466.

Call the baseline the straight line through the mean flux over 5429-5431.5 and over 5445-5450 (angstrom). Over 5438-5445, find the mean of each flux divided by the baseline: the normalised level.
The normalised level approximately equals 0.98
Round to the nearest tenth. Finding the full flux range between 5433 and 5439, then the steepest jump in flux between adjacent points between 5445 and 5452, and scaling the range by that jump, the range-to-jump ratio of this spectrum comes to 4.7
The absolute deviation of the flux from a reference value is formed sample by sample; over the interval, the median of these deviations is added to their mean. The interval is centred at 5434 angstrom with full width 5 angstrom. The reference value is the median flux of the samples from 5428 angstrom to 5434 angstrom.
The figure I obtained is 0.149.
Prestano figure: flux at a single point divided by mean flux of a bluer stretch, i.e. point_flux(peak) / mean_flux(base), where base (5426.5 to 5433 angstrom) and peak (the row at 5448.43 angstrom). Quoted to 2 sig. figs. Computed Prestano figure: 0.98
